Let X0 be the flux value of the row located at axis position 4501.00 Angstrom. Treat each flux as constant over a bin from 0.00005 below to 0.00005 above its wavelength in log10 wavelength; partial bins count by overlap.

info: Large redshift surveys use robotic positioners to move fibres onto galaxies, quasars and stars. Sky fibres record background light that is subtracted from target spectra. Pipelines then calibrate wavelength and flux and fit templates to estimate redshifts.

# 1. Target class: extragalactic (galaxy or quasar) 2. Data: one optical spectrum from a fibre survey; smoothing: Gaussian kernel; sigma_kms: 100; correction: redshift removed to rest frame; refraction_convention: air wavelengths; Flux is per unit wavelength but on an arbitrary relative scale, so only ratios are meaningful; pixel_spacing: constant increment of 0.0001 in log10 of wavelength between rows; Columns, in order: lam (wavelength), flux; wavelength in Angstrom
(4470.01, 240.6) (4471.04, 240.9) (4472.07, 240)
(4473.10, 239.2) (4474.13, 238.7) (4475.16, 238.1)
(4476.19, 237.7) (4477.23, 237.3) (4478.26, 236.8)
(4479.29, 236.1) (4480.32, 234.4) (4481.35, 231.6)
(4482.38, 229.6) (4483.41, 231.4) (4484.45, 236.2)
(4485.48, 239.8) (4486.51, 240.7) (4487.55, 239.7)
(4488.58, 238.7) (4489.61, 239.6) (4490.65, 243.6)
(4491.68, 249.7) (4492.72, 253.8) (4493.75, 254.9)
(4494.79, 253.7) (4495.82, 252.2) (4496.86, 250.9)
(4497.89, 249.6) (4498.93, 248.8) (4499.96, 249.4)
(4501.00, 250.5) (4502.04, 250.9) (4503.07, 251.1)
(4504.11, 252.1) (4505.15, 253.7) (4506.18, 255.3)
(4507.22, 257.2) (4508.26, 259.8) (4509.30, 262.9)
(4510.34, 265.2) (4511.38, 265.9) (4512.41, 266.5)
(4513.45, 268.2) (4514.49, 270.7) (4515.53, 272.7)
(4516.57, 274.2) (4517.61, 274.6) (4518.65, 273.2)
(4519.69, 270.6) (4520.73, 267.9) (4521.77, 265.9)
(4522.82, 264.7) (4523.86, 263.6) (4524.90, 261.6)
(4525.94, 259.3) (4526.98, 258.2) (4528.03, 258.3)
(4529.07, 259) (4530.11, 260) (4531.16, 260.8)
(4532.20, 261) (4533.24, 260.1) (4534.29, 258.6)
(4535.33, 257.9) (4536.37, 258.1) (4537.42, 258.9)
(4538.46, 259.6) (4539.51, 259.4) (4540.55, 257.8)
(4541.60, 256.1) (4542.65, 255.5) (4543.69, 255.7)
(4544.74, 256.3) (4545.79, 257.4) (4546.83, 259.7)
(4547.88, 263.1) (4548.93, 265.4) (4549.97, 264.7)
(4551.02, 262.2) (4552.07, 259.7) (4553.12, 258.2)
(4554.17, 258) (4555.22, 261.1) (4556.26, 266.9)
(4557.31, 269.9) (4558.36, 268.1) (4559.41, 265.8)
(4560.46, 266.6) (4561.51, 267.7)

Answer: 250.5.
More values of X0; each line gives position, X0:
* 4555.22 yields 261.1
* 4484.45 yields 236.2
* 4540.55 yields 257.8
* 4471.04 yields 240.9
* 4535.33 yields 257.9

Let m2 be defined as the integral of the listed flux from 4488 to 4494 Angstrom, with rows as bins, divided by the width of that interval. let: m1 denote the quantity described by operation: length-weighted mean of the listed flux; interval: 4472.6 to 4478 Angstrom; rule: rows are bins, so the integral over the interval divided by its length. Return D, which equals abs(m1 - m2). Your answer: 8.6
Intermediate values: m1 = 238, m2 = 246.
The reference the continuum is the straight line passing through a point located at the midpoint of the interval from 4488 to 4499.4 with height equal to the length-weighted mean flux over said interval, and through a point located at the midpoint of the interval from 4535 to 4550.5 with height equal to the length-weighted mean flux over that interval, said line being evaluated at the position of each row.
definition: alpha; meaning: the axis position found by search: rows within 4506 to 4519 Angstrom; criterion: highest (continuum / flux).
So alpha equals 4506.18 Angstrom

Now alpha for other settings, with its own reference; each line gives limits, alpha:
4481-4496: 4482.38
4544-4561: 4554.17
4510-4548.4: 4543.69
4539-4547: 4543.69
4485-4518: 4488.58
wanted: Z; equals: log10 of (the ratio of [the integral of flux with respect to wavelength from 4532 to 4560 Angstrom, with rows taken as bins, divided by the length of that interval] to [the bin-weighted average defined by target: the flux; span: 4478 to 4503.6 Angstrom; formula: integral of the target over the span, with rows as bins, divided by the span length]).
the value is 0.03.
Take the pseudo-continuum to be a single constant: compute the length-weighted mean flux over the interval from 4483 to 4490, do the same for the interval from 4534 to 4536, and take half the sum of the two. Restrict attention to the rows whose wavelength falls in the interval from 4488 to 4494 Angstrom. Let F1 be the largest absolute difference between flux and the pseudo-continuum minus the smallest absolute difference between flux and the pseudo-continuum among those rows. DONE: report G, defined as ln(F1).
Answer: 2.19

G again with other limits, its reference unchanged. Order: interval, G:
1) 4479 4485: 1.89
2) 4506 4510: 2.03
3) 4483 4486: 2.13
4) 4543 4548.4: 2.00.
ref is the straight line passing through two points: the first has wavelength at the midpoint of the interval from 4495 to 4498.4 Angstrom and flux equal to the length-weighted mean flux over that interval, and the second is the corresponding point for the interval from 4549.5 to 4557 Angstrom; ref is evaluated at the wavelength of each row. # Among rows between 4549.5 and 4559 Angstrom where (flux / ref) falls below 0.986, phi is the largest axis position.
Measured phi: 4554.17 Angstrom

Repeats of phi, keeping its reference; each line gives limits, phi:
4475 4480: 4479.29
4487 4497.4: 4490.65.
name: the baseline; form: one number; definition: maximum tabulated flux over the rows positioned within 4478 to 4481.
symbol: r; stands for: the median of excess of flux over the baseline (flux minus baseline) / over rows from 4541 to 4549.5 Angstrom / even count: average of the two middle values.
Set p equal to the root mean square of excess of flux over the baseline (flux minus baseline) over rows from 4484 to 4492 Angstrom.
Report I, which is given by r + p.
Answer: 26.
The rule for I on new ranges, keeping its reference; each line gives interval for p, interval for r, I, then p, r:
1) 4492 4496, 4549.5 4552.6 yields 42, 17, 25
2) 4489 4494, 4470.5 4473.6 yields 16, 13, 3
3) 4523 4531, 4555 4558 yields 53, 23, 30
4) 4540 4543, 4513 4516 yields 54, 20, 34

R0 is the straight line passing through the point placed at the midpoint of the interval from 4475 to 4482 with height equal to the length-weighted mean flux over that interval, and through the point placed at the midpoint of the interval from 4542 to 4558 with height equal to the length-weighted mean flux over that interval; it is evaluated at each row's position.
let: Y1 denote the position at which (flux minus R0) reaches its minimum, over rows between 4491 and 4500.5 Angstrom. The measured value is 4498.93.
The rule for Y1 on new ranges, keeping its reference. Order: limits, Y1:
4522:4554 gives 4553.12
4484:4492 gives 4484.45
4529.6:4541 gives 4540.55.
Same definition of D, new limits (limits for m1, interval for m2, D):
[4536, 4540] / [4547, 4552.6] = 3.9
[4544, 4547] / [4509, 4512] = 8.0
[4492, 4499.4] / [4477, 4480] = 15.0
